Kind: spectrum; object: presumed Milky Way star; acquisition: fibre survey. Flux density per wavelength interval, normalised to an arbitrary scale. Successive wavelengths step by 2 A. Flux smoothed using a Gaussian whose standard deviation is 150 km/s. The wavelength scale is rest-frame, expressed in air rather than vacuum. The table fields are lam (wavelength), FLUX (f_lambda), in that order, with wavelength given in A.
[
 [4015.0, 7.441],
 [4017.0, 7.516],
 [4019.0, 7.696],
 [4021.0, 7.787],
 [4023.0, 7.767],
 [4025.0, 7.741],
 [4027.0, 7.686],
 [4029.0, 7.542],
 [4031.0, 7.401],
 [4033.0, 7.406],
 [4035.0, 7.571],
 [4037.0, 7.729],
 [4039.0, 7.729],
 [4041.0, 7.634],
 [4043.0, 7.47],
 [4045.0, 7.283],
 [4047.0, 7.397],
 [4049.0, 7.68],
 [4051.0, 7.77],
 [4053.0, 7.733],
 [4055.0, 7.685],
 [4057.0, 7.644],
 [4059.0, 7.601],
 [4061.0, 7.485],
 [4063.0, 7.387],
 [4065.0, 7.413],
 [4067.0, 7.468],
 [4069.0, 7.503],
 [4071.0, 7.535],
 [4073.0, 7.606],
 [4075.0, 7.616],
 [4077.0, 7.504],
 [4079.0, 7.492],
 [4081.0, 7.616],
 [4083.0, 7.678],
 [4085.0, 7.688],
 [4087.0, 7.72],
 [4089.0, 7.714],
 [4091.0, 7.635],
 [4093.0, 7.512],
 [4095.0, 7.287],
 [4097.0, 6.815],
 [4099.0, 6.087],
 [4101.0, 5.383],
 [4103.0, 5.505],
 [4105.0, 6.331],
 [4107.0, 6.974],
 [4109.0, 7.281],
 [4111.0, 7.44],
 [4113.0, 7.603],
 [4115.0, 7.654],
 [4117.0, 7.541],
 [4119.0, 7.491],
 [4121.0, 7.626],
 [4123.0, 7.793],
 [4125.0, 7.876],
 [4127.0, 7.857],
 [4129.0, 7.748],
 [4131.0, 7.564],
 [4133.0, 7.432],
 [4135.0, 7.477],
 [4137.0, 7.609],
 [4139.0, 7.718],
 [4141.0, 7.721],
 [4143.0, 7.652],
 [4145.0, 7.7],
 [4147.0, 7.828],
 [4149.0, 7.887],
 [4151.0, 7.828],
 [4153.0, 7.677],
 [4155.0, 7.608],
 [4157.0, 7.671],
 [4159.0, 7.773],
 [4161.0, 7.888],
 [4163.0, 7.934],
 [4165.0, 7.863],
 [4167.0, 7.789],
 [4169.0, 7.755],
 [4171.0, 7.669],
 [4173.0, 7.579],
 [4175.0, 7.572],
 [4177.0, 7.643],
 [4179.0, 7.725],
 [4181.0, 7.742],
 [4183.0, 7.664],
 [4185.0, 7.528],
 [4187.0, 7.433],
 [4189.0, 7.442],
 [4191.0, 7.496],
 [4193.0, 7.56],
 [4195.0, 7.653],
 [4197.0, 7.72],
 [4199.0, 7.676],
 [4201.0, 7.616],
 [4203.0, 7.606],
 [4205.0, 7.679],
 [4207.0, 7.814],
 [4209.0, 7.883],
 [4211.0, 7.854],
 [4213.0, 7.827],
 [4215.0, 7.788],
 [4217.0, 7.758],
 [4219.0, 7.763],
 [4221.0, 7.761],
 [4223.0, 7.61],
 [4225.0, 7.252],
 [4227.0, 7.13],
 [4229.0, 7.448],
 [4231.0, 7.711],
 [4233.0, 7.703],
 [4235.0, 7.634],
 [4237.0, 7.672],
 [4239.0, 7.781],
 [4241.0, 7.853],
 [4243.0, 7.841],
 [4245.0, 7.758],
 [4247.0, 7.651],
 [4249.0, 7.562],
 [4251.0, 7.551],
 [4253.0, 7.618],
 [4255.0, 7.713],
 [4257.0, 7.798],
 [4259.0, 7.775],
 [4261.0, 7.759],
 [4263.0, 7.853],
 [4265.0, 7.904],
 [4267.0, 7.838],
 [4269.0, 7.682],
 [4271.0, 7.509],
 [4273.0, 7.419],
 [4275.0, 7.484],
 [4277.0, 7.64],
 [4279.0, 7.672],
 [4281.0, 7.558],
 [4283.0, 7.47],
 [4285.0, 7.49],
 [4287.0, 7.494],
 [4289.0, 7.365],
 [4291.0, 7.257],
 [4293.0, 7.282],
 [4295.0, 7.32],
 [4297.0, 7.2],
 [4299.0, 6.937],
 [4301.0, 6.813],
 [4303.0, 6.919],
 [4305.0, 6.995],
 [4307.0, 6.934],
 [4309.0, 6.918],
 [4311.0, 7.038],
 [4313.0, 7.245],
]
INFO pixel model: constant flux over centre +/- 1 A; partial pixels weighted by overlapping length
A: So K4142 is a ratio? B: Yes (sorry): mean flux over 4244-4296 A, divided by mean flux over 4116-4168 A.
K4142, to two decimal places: 0.98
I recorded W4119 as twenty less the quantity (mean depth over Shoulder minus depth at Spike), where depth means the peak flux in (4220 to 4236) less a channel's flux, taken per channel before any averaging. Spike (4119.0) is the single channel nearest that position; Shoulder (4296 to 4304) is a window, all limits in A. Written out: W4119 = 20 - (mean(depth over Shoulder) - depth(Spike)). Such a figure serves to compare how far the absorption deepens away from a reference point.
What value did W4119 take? 19.48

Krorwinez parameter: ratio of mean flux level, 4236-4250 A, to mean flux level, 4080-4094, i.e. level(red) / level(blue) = 1.010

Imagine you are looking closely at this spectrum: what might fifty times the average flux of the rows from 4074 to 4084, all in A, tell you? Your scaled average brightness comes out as 379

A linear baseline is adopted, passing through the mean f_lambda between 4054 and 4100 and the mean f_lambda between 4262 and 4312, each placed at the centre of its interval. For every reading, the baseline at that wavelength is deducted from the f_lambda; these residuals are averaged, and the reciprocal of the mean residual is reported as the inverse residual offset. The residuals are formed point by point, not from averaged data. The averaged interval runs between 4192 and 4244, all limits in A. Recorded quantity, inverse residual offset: 3.54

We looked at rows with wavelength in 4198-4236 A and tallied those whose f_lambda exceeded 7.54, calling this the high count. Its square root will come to 4.00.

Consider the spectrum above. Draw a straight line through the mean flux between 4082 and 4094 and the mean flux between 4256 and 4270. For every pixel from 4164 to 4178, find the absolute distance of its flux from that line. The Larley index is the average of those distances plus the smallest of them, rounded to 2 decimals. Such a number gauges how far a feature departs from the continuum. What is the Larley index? 0.13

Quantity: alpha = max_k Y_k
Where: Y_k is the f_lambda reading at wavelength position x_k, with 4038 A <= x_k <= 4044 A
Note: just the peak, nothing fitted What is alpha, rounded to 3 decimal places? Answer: 7.729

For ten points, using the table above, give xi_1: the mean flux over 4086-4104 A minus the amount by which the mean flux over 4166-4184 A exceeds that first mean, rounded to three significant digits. 6.02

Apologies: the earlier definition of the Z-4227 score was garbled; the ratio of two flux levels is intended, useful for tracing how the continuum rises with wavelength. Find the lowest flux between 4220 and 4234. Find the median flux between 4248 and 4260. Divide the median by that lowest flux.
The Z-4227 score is 1.08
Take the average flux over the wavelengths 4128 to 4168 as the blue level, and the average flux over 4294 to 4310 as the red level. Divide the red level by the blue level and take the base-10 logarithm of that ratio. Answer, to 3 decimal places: -0.042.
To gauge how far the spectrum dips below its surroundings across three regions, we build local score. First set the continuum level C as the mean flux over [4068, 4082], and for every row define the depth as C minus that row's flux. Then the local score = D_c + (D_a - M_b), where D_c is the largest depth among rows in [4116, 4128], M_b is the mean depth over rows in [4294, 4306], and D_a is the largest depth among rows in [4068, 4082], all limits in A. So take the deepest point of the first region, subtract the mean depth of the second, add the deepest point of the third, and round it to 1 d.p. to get -0.4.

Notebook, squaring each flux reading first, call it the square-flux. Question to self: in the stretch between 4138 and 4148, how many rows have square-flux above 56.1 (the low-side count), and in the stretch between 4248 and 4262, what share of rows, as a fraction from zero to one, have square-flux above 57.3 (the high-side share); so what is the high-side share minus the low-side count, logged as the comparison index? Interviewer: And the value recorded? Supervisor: -4.3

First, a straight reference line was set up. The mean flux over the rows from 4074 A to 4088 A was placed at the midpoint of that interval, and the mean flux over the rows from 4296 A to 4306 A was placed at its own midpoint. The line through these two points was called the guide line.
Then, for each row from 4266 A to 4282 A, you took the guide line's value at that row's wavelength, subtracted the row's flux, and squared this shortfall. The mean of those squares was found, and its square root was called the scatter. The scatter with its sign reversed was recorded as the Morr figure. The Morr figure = -0.6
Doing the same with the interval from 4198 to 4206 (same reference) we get -0.4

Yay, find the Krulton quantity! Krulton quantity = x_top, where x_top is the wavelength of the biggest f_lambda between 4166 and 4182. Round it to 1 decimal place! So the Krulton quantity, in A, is 4167.0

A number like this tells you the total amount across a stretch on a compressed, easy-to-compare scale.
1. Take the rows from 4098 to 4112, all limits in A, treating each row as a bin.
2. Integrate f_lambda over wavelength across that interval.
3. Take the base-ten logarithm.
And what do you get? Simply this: 1.95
